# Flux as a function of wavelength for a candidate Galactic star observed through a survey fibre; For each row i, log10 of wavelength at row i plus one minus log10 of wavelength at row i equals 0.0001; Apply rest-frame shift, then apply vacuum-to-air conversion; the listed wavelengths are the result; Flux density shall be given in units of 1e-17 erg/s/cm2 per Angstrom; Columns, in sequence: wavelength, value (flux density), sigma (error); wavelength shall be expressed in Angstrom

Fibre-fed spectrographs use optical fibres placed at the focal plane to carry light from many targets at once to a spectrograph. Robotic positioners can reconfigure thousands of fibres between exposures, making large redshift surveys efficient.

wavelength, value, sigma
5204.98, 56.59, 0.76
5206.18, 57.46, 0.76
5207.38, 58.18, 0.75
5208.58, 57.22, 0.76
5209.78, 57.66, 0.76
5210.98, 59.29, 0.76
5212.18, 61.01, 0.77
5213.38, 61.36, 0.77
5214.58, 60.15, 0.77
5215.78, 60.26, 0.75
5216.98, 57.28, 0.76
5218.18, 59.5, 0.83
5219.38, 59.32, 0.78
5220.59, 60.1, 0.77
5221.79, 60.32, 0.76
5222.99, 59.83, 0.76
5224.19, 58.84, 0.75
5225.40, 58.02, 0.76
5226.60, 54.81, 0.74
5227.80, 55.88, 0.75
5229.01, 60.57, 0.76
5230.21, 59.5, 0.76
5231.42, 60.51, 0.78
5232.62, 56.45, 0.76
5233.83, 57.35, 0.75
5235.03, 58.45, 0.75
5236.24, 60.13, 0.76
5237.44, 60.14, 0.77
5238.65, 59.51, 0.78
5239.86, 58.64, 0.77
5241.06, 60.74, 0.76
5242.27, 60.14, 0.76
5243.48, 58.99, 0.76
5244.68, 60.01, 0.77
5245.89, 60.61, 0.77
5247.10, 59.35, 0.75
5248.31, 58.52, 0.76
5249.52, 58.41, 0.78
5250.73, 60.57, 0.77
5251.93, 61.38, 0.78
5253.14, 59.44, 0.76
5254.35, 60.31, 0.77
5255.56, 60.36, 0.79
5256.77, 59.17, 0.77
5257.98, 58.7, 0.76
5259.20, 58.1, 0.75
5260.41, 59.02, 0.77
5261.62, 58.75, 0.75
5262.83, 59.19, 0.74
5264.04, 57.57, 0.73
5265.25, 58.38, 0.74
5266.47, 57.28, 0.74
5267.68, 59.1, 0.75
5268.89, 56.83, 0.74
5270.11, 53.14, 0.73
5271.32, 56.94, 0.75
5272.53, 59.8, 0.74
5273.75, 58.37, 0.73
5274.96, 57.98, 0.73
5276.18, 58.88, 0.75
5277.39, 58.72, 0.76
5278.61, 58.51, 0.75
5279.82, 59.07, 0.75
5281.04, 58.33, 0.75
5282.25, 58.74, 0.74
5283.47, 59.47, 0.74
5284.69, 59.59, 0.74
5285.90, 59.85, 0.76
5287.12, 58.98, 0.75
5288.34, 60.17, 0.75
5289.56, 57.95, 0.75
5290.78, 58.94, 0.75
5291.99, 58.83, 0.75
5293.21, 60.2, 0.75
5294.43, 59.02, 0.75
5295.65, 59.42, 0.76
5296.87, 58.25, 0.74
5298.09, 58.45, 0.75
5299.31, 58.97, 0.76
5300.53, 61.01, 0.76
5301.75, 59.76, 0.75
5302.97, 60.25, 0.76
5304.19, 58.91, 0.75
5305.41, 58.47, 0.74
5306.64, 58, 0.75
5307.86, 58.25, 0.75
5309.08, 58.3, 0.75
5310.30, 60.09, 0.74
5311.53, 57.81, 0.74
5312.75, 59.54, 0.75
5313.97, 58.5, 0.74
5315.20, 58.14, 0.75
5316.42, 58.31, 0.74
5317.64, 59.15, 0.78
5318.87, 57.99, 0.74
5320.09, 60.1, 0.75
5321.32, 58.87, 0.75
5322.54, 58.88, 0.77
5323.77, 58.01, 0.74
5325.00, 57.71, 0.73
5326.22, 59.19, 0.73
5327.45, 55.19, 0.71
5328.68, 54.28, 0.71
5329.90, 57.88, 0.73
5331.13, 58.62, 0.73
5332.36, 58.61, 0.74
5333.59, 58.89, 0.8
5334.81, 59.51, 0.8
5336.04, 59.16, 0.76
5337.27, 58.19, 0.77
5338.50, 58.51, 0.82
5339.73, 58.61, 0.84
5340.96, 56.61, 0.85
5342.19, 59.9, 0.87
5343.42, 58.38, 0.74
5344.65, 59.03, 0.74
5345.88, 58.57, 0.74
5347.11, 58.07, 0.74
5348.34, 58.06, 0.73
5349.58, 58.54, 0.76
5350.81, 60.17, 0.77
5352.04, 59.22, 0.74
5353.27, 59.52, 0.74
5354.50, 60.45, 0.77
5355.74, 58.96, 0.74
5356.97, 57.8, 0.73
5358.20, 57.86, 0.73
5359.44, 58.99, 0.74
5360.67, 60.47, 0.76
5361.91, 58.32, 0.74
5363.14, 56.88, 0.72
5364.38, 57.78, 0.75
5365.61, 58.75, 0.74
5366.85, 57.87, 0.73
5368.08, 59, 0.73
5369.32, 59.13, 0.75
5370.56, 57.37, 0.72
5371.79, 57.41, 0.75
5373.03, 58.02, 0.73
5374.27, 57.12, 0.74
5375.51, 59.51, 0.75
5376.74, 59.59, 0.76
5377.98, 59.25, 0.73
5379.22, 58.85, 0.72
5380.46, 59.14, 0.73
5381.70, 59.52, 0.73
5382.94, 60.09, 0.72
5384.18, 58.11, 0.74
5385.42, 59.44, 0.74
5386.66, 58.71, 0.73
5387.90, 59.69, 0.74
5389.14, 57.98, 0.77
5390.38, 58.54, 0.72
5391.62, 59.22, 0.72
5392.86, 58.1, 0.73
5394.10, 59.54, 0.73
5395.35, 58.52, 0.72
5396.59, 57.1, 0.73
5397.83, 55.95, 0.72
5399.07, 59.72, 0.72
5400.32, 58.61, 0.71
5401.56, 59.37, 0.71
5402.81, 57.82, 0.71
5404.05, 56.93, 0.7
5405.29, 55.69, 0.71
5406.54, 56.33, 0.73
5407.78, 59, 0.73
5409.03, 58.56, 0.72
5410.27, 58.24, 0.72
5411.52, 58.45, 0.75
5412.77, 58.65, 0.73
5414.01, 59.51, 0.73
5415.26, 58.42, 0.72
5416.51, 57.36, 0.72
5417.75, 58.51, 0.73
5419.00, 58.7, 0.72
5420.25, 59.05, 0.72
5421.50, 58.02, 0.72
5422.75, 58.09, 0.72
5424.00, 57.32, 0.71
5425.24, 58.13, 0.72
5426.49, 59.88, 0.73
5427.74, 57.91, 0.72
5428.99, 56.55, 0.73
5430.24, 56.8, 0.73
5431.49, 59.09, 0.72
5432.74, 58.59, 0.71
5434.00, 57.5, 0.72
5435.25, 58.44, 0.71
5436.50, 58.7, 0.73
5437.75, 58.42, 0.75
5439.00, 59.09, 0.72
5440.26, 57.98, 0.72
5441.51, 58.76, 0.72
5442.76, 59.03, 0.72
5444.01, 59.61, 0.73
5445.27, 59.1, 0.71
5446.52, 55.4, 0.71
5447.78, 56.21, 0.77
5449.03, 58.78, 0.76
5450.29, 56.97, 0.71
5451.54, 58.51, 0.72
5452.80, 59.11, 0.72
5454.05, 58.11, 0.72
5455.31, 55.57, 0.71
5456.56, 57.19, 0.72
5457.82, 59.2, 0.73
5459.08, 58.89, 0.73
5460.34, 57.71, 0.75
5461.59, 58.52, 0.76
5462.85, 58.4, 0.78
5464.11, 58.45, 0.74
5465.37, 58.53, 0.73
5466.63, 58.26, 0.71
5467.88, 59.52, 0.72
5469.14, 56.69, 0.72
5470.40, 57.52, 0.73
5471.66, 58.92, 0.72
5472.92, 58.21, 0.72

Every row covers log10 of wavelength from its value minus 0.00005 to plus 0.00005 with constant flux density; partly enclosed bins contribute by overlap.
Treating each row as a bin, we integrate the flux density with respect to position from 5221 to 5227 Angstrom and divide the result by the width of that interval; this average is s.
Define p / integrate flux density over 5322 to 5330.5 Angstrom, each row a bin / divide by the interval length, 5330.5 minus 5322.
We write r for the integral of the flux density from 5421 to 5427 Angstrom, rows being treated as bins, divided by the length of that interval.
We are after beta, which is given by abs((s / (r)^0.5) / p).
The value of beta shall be 0.134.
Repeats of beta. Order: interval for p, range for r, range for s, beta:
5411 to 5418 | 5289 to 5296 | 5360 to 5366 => 0.130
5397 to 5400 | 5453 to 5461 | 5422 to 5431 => 0.131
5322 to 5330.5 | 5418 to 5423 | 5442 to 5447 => 0.133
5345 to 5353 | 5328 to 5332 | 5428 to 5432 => 0.129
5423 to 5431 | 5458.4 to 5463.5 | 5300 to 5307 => 0.134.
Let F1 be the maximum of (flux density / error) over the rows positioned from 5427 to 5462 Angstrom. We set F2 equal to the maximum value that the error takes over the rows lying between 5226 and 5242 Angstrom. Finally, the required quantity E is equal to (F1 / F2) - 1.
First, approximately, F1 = 83.2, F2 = 0.780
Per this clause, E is 106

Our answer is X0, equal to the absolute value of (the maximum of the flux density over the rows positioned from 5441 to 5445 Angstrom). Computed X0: 59.6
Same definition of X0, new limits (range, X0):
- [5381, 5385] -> 60.1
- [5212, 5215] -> 61.4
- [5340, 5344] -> 59.9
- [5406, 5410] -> 59.0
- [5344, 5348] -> 59.0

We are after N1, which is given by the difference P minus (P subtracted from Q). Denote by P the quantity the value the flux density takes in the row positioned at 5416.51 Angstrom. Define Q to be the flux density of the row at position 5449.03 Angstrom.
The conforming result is 55.9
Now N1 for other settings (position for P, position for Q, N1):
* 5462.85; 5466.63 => 58.5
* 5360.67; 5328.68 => 66.7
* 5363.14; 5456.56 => 56.6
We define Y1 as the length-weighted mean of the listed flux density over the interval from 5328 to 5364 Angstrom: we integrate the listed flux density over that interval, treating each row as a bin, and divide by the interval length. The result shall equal 58.5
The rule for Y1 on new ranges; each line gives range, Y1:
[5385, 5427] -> 58.3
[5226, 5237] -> 58.2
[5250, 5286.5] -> 58.7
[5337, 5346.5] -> 58.5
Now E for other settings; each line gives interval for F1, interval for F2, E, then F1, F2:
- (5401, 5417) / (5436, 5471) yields 106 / 83.6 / 0.780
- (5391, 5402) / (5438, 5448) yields 108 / 83.6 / 0.770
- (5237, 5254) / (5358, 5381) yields 104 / 79.9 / 0.760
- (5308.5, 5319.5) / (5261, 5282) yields 106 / 81.2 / 0.760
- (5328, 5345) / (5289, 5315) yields 105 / 80.3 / 0.760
